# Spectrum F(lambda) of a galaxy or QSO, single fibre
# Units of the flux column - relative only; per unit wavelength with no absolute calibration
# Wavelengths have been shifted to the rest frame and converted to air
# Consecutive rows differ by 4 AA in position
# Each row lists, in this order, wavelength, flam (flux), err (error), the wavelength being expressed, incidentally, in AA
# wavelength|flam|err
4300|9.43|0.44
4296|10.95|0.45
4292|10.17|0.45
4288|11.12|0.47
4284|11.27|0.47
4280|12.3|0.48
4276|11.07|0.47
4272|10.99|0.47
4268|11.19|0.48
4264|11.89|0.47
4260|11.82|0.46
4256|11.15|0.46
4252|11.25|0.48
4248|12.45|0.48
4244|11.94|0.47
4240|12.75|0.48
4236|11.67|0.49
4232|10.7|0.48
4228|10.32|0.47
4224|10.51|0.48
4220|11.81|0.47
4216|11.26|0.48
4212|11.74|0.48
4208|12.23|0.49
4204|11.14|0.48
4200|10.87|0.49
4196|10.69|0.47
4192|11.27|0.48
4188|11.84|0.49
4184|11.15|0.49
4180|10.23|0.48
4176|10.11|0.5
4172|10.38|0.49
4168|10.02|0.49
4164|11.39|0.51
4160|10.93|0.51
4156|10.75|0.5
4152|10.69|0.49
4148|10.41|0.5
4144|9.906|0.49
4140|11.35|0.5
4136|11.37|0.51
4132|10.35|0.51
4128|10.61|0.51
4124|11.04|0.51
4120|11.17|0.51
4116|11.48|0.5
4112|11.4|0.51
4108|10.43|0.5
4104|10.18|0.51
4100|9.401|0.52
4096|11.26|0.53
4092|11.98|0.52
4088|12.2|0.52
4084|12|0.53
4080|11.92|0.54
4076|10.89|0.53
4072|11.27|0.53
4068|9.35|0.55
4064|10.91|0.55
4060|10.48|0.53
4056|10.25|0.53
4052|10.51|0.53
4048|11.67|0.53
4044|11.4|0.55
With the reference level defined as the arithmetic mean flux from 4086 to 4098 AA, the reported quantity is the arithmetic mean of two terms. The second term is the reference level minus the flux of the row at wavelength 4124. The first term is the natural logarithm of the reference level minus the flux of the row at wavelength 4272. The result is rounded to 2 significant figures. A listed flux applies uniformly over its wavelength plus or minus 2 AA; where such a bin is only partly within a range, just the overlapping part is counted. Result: 0.29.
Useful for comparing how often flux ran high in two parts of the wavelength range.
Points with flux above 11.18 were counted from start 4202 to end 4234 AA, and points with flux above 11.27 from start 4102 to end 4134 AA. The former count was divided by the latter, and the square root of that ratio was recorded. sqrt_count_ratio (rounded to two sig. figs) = 1.4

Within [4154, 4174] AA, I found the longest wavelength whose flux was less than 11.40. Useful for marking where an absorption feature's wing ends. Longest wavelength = 4172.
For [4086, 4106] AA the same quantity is 4104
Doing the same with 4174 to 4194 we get 4192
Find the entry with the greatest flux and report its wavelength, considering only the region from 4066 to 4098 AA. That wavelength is 4088 AA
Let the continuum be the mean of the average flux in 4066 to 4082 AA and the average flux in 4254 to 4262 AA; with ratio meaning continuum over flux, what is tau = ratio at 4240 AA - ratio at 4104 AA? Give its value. -0.22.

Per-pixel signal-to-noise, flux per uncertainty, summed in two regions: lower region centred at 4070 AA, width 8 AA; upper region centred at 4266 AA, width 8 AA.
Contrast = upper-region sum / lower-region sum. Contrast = 1.27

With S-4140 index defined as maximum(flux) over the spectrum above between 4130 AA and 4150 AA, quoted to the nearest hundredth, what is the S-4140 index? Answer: 11.37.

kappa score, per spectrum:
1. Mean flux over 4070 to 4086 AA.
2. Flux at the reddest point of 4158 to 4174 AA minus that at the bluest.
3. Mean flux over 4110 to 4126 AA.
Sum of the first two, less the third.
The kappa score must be -0.30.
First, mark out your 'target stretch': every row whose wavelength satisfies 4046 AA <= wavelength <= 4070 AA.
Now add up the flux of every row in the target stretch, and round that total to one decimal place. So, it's 63.2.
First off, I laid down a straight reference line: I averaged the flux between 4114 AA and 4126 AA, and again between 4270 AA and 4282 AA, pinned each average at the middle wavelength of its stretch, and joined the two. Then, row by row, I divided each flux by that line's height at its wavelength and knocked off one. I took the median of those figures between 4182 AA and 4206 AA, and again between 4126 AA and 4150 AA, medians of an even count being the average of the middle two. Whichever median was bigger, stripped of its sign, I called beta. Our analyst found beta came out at 0.017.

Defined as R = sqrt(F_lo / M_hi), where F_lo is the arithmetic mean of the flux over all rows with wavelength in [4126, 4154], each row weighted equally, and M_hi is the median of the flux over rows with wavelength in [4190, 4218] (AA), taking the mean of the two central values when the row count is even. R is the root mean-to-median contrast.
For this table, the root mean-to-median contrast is 0.97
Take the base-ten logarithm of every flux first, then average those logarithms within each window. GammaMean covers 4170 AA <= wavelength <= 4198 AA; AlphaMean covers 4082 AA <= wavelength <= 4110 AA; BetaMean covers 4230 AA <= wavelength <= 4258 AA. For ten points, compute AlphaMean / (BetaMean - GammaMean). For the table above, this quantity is 30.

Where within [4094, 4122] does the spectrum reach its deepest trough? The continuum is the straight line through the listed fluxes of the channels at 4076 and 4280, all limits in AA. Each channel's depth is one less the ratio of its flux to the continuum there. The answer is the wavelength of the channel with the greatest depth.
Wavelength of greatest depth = 4100 AA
